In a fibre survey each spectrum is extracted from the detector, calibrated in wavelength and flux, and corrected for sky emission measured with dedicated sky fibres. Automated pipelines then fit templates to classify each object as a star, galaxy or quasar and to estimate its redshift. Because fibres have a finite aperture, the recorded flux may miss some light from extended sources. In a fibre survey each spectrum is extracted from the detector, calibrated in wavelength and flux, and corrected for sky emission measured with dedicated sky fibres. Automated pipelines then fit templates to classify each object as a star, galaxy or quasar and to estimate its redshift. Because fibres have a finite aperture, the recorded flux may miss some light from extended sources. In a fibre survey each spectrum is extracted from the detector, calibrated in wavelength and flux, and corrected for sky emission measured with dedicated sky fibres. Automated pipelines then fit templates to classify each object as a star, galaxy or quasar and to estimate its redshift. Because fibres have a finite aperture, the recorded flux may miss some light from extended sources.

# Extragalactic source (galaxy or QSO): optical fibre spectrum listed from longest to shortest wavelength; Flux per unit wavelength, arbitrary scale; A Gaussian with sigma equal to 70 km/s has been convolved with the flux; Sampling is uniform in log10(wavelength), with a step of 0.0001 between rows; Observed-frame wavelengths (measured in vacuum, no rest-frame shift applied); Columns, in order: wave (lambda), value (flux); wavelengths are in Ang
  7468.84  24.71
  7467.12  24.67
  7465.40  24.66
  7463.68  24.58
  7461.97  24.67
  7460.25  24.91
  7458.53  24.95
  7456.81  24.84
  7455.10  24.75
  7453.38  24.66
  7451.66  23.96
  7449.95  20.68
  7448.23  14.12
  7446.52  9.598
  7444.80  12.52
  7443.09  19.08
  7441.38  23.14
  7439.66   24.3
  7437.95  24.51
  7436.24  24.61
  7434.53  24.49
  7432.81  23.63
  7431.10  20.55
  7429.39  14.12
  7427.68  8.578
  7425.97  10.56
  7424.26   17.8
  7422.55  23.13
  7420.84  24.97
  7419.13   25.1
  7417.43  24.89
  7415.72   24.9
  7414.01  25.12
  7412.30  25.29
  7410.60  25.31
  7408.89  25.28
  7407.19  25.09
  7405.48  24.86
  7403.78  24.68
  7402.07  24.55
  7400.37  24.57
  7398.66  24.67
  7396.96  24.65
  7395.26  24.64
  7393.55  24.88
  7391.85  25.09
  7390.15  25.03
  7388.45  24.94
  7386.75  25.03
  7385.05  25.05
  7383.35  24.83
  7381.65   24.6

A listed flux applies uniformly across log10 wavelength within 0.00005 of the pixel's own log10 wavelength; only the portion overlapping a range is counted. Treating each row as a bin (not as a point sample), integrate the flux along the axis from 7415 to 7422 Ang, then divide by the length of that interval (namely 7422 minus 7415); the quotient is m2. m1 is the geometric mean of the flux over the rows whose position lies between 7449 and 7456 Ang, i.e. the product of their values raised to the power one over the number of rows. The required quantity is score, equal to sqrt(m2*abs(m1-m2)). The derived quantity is 6.0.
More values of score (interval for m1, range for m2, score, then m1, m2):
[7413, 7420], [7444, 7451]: 12.3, 25.0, 14.5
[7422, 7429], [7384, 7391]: 16.7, 13.9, 25.0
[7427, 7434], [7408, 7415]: 15.6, 15.6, 25.3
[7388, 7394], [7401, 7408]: 2.2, 25.0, 24.8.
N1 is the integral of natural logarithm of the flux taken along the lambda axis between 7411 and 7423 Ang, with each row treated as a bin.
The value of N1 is 38.6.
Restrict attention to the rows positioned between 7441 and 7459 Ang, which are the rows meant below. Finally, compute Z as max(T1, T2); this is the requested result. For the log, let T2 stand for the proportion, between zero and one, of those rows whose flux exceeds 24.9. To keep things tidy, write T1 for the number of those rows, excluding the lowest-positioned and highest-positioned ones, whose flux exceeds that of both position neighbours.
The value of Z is 0.1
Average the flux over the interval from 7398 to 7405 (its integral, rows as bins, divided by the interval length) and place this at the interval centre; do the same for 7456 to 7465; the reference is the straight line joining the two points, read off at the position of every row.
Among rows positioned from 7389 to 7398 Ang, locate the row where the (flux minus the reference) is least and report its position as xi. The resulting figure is 7395.26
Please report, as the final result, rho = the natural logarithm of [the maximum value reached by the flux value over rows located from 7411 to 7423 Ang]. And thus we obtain 3.23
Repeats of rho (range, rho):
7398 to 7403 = 3.21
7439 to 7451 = 3.19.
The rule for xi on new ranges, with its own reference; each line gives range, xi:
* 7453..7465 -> 7463.68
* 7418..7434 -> 7427.68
